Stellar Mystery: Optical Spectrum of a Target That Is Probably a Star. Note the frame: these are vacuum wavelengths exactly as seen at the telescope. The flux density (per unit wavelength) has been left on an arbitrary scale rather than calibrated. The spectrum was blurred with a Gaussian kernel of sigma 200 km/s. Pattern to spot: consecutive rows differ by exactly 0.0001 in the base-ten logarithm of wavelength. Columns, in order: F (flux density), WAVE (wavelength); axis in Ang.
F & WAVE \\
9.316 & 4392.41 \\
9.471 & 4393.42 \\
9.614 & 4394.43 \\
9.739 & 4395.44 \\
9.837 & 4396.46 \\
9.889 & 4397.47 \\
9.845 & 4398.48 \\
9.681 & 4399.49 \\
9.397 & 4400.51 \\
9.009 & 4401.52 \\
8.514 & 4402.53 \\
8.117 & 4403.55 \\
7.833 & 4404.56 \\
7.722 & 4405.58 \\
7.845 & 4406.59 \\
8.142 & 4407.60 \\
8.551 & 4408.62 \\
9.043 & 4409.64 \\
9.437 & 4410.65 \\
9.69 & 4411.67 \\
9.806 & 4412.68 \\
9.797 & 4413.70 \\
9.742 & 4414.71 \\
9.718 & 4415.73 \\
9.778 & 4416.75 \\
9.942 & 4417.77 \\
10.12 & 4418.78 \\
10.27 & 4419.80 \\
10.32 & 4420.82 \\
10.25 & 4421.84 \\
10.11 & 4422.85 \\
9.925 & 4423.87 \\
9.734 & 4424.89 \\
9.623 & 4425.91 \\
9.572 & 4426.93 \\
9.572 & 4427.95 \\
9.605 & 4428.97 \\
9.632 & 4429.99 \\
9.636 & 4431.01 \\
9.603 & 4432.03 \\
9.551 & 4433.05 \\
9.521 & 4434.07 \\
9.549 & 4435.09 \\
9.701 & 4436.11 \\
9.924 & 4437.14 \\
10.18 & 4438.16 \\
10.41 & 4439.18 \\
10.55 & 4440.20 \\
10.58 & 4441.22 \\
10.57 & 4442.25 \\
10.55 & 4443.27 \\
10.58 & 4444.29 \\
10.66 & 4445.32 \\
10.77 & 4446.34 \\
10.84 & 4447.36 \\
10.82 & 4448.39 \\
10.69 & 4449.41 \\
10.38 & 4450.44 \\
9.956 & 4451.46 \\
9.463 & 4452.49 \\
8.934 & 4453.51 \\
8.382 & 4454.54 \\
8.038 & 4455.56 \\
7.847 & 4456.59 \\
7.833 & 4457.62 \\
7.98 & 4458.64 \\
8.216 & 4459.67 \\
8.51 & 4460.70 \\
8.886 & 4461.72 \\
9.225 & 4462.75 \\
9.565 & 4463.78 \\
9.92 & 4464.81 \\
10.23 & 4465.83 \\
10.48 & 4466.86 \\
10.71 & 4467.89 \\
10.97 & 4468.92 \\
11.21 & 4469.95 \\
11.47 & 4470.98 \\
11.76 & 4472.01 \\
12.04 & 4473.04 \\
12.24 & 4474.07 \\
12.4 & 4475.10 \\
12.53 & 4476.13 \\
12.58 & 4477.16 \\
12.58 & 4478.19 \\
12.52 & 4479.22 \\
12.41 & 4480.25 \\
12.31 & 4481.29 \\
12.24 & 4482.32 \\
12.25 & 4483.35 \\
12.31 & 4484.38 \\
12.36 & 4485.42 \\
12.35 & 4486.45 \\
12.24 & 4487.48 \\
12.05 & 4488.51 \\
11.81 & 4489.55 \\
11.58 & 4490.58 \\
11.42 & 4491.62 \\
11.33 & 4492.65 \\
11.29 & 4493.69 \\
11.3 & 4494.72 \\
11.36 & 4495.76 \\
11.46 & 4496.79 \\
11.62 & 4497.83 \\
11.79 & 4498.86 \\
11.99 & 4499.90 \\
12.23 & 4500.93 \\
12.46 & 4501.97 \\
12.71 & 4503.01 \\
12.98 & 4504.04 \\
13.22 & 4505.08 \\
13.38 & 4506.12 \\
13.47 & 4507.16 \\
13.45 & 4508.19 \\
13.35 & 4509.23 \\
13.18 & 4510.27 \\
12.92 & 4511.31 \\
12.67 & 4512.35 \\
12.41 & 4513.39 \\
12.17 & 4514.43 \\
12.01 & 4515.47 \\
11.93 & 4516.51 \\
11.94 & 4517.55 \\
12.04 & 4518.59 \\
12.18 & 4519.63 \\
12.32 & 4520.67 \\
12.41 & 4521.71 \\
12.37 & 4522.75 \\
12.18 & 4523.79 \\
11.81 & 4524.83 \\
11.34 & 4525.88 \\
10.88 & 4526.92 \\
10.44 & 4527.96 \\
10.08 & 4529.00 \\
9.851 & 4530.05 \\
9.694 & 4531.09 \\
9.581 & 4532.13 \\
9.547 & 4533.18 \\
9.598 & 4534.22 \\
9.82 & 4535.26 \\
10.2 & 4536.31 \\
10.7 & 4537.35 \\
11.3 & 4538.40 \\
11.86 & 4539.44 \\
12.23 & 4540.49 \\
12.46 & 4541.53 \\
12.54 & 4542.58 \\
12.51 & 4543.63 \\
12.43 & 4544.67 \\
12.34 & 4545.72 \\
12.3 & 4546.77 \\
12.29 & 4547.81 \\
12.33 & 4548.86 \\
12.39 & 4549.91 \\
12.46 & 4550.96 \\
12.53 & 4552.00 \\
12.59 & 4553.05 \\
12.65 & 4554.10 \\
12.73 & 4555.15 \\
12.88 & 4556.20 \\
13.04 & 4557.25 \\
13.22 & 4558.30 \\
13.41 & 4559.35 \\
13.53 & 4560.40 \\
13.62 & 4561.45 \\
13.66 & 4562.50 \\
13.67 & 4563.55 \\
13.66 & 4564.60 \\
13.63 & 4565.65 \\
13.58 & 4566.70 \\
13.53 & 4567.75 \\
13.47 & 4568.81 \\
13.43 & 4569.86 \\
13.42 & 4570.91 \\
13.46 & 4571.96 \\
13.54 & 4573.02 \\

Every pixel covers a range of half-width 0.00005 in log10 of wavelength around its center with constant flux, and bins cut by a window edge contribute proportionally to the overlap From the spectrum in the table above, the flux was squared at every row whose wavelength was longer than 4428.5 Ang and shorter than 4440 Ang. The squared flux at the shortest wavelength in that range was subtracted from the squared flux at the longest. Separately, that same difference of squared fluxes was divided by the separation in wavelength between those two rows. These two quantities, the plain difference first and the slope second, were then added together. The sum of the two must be 18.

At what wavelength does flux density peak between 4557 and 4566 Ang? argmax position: 4563.55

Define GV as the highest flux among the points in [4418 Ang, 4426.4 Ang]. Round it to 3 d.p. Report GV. 10.320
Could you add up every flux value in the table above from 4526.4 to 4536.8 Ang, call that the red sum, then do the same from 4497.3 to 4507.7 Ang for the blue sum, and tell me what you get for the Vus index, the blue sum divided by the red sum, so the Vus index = 1.26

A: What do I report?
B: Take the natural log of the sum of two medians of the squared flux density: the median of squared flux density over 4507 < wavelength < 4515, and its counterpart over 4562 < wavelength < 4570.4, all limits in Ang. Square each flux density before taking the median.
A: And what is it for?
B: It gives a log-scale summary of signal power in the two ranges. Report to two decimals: 5.87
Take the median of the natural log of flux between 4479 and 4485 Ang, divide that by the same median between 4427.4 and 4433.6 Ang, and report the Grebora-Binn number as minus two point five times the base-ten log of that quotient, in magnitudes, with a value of -0.11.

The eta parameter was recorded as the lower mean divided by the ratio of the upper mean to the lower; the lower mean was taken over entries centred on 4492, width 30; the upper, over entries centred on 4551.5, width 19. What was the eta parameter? 12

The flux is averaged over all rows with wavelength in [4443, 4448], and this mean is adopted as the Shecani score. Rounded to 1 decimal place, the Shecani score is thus 10.7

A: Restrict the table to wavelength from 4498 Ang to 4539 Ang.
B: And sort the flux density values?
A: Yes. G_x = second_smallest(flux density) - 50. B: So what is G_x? -40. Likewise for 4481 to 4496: -39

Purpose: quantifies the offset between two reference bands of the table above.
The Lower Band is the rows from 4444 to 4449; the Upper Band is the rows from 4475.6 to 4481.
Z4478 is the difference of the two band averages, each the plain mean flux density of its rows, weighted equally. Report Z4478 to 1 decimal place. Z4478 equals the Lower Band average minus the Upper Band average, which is -1.8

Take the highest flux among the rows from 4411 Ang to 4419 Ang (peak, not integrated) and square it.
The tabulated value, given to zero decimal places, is 102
